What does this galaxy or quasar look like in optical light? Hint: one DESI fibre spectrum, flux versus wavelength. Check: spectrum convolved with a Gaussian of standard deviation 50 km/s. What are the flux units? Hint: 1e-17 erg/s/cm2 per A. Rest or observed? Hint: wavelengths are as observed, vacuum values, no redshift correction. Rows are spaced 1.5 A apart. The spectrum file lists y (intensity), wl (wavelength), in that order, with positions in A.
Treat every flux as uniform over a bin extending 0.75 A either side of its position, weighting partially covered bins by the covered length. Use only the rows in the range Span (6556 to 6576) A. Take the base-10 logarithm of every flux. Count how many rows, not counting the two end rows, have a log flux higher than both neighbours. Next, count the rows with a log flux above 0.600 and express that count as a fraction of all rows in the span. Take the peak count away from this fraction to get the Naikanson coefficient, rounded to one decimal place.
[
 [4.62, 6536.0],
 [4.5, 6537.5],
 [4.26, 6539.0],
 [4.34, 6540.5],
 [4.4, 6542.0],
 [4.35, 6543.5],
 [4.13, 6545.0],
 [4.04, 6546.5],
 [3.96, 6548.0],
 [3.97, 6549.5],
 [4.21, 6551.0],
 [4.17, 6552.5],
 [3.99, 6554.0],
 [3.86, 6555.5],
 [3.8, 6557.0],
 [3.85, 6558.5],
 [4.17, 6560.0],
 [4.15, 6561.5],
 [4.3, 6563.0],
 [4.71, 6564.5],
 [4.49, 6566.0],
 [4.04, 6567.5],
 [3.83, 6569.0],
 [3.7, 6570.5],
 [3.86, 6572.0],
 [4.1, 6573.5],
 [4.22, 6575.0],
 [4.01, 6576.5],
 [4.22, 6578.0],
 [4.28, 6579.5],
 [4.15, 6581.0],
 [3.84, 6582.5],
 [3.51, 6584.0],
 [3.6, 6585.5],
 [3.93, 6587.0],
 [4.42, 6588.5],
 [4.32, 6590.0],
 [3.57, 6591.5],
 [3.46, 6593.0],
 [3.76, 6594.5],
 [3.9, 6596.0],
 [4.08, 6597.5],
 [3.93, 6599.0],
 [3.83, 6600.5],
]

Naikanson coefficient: -1.4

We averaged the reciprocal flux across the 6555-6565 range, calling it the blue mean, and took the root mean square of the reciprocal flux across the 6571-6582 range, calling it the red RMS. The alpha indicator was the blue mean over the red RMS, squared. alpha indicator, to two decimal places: 1.01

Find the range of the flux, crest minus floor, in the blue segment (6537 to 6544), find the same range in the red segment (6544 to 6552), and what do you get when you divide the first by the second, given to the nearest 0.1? 1.0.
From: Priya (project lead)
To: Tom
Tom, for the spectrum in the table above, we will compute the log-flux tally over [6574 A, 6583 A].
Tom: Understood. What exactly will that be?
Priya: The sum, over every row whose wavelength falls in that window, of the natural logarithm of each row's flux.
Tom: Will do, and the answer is 8.49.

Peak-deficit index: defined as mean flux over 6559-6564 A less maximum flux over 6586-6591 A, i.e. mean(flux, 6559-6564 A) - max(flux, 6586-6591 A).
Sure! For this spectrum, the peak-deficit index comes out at -0.21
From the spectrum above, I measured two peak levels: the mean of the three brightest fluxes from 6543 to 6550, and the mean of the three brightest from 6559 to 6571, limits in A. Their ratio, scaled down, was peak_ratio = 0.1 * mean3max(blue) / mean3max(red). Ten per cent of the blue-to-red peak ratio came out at 0.093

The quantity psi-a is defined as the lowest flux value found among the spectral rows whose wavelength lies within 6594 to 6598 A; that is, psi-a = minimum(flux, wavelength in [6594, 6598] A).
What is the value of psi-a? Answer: 3.76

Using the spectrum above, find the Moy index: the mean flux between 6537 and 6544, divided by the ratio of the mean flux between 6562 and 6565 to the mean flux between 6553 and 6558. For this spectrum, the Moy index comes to 3.8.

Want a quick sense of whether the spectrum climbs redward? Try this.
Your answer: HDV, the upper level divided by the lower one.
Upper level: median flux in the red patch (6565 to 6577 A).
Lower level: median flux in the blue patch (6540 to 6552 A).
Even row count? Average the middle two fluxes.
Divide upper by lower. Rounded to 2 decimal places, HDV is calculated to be 0.97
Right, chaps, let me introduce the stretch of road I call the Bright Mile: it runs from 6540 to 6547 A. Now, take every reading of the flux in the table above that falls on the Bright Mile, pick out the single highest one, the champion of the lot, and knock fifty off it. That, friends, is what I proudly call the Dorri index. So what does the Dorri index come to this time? -45.60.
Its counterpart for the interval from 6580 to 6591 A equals -45.58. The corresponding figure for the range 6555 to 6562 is -45.83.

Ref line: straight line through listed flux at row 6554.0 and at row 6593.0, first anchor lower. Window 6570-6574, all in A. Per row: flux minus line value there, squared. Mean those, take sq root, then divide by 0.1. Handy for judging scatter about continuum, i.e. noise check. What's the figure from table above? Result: 2.3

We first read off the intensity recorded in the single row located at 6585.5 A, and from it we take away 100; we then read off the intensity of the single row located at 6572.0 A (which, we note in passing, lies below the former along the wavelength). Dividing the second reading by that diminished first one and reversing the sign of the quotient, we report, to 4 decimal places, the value 0.0400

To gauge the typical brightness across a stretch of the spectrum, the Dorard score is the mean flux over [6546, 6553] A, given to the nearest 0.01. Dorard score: 4.07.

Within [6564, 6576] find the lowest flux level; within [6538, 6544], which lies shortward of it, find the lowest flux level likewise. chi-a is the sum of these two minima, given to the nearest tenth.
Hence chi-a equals 8.0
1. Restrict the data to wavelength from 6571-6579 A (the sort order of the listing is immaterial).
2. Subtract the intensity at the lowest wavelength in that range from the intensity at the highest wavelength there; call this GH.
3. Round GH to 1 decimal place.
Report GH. 0.4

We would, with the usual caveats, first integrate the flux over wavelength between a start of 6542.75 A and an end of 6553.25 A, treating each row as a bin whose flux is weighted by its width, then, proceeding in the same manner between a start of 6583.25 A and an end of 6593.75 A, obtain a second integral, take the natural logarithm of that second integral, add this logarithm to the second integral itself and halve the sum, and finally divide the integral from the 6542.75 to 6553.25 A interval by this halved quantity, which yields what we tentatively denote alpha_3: 2.0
